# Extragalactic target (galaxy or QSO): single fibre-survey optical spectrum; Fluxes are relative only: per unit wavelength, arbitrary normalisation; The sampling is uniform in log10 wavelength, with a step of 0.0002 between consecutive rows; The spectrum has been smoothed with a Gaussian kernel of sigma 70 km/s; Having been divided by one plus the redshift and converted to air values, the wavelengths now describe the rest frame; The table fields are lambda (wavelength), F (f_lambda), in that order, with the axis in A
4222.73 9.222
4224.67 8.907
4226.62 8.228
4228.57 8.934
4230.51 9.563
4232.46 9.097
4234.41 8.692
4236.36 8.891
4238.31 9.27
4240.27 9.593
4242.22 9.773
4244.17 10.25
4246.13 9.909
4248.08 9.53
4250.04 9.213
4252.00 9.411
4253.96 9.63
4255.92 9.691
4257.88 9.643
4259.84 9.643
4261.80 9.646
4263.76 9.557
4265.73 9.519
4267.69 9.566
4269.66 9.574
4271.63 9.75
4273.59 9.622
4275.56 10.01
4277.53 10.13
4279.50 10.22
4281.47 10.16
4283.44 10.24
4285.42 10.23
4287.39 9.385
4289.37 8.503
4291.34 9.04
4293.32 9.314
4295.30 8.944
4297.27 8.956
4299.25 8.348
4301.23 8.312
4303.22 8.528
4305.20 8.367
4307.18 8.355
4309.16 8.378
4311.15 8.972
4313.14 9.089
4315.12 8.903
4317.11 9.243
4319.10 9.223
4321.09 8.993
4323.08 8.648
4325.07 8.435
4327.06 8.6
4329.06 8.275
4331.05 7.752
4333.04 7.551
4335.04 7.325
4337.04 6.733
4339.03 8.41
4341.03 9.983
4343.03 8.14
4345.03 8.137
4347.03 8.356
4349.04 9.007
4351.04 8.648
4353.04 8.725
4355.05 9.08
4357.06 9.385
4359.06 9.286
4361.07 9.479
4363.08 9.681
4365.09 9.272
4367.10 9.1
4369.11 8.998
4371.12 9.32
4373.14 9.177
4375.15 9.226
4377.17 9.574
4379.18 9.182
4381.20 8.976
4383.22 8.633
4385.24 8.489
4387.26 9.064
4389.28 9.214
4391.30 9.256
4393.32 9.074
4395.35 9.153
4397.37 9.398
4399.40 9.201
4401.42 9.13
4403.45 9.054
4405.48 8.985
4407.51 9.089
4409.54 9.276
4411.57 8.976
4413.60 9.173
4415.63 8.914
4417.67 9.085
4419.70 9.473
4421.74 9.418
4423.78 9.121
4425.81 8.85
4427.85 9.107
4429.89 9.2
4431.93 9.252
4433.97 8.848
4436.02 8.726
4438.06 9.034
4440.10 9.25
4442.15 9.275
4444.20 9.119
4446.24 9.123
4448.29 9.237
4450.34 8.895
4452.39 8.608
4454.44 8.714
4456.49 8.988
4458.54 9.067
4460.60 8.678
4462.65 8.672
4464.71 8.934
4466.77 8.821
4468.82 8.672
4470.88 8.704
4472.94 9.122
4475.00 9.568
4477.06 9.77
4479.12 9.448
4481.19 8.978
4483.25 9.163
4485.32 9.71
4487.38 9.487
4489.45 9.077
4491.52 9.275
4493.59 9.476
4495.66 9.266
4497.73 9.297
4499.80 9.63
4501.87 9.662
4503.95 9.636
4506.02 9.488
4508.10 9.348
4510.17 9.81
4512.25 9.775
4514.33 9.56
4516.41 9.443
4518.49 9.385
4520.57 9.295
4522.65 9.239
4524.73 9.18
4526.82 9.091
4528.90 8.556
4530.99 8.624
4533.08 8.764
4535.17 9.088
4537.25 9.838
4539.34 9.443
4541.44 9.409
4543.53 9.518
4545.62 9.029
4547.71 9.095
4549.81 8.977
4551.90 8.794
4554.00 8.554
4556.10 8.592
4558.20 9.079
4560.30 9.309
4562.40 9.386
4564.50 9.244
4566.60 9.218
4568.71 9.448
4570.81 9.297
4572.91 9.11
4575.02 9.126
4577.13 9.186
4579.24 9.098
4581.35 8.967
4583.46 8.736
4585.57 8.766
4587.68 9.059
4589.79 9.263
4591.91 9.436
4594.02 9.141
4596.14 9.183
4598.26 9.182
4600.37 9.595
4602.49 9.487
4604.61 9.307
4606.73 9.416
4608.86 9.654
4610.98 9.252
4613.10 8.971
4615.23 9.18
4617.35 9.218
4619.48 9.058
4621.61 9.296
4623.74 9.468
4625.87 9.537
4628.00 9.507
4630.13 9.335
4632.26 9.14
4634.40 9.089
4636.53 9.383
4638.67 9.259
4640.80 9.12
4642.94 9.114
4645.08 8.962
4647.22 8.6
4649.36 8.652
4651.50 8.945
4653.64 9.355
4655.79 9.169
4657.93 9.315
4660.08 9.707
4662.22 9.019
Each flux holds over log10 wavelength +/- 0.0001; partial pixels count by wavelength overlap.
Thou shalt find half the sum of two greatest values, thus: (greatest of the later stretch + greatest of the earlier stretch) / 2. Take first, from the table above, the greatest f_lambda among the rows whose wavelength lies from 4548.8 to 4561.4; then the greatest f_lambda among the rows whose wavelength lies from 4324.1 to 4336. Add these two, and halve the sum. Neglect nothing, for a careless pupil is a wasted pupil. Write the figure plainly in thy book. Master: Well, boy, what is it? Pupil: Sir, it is 9.0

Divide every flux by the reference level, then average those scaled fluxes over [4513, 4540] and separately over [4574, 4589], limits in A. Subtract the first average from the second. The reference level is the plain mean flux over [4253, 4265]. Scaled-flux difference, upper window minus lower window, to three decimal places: -0.021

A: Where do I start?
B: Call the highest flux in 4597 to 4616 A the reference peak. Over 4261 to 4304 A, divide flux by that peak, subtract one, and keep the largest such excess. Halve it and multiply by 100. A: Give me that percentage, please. 3.0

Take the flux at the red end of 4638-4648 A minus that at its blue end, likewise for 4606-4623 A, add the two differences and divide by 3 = -0.3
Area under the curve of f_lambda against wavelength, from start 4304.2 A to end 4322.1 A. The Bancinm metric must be 158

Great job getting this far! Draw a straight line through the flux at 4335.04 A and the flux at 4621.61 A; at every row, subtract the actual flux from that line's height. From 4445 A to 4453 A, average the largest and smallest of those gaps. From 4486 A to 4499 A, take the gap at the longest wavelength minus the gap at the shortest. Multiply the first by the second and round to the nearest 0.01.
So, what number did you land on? -0.21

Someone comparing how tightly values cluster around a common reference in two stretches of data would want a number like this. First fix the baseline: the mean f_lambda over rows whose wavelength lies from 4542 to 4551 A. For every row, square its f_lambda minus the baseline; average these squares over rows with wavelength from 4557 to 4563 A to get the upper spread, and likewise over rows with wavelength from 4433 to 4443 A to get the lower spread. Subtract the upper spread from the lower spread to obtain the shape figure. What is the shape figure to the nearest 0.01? 0.04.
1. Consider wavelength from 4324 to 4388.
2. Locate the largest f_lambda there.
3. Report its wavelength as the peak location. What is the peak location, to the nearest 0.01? 4341.03 A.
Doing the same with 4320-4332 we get 4321.09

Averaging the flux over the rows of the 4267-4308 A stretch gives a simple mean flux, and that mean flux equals 9.31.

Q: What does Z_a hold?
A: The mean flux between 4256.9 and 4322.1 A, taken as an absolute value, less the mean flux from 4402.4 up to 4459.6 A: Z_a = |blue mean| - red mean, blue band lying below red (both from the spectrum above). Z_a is 0.22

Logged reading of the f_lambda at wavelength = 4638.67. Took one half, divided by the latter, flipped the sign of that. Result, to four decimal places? -0.0540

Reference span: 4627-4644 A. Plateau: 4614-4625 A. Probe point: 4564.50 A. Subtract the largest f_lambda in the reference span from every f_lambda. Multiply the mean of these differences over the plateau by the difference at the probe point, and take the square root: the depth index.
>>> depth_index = 0.3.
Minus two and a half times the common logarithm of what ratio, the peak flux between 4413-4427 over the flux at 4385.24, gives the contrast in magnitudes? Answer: -0.12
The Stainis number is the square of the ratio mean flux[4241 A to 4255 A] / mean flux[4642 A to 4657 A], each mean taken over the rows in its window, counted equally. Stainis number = 1.16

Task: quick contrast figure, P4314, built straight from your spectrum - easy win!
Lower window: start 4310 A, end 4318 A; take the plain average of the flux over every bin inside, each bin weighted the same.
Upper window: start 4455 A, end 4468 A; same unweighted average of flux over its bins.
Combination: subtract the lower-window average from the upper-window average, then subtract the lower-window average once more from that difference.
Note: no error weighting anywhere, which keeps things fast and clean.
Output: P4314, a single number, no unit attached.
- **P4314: -9.2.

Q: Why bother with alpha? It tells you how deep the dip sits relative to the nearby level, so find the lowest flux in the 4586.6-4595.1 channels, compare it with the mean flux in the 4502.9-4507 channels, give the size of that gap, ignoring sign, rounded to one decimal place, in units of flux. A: 0.5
